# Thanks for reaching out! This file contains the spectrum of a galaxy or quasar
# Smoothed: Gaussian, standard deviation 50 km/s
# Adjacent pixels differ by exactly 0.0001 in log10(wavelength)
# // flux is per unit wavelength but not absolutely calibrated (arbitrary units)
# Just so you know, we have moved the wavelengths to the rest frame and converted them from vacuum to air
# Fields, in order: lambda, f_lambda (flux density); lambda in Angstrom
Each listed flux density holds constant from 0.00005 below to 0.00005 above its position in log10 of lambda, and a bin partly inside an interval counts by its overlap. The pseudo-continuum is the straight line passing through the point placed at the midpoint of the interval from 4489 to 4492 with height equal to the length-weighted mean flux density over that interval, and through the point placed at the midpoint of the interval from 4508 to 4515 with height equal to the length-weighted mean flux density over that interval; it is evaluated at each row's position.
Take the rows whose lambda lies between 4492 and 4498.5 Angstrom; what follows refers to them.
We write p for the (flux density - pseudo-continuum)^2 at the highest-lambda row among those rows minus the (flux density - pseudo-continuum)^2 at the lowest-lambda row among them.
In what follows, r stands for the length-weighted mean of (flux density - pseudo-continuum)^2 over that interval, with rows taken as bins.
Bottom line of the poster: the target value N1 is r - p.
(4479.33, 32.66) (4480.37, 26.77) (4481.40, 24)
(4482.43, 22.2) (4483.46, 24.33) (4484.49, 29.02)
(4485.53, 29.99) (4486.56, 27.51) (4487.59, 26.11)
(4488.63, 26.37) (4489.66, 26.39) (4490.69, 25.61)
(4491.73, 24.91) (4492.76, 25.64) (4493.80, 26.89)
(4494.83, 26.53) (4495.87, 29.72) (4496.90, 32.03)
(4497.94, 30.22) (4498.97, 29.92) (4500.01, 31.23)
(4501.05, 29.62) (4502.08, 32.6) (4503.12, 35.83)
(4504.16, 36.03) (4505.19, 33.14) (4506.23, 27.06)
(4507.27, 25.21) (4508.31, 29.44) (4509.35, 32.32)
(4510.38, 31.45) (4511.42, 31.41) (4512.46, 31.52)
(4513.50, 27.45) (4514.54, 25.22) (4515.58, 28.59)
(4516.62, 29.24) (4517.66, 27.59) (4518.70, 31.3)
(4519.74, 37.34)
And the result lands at -2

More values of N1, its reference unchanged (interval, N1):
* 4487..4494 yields 1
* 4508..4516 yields 3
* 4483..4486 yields -11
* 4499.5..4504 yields -18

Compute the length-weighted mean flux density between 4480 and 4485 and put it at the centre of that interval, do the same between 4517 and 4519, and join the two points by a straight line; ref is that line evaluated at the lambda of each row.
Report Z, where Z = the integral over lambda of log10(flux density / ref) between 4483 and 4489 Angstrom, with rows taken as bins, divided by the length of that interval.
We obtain 0.03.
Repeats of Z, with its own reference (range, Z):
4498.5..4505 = 0.07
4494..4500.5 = 0.04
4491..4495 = -0.01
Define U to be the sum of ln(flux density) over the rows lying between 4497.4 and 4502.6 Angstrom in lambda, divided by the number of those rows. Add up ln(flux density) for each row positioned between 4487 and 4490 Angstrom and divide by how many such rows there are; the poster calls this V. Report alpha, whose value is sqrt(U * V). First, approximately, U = 3.42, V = 3.27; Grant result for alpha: 3.35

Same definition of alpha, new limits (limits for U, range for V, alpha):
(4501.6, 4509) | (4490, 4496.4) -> 3.36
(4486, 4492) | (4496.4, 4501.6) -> 3.34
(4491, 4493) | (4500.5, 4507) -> 3.35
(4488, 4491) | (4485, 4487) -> 3.31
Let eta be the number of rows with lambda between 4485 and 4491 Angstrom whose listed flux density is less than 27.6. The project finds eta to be 5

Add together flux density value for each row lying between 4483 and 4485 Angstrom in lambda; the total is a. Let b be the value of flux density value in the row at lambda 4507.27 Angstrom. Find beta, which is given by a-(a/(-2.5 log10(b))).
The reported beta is 69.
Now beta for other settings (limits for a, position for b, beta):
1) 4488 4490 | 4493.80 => 68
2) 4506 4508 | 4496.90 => 66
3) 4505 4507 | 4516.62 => 77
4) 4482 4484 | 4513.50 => 59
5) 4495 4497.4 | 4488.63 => 79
